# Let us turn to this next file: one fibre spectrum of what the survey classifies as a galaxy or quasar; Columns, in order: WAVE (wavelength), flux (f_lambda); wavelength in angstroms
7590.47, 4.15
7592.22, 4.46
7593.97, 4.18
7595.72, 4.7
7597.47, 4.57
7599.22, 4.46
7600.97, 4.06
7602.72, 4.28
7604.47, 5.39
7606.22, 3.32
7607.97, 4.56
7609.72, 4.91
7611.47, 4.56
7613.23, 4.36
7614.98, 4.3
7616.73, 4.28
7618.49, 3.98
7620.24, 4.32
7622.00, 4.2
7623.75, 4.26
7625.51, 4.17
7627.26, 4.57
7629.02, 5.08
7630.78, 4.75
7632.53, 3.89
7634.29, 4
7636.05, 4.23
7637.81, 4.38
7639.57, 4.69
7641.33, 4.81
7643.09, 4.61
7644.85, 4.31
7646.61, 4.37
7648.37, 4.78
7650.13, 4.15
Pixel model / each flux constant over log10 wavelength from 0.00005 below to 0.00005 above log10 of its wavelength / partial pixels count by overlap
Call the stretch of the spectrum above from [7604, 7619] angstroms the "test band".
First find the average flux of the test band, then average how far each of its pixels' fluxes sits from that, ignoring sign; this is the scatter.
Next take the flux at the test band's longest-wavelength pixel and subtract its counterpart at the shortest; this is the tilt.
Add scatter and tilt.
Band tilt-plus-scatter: -1.0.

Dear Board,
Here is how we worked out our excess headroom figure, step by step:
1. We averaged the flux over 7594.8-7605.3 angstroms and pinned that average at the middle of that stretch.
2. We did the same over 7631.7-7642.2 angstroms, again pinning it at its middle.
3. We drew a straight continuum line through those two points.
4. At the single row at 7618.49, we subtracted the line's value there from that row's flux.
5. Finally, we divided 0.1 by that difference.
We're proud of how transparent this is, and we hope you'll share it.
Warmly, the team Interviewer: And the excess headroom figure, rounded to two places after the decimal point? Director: -0.21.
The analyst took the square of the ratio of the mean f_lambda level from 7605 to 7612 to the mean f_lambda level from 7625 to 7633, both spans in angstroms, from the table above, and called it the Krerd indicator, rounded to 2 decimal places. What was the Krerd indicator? 0.93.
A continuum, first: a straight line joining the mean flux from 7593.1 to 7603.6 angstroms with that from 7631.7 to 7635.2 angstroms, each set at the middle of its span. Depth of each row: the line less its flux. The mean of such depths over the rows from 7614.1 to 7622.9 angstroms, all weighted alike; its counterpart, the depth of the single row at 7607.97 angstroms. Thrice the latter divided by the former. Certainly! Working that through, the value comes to 10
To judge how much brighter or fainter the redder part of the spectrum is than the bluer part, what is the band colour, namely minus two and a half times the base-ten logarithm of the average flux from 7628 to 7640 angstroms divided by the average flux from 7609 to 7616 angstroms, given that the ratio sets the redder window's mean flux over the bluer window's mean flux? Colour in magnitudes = 0.024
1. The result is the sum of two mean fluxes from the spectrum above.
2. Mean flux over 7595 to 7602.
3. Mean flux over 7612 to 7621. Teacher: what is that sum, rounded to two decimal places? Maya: 8.70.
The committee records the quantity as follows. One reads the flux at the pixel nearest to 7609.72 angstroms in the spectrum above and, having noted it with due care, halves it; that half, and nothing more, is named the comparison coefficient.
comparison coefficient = 2.5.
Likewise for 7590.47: 2.1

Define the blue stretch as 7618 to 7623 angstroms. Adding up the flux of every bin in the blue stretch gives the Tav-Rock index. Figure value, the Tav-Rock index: 12.5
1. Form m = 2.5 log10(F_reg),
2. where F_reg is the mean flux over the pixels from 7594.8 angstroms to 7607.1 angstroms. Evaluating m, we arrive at 1.61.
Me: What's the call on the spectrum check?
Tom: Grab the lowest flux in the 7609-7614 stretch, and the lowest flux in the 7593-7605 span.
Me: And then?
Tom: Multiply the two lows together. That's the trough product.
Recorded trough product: 17.7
